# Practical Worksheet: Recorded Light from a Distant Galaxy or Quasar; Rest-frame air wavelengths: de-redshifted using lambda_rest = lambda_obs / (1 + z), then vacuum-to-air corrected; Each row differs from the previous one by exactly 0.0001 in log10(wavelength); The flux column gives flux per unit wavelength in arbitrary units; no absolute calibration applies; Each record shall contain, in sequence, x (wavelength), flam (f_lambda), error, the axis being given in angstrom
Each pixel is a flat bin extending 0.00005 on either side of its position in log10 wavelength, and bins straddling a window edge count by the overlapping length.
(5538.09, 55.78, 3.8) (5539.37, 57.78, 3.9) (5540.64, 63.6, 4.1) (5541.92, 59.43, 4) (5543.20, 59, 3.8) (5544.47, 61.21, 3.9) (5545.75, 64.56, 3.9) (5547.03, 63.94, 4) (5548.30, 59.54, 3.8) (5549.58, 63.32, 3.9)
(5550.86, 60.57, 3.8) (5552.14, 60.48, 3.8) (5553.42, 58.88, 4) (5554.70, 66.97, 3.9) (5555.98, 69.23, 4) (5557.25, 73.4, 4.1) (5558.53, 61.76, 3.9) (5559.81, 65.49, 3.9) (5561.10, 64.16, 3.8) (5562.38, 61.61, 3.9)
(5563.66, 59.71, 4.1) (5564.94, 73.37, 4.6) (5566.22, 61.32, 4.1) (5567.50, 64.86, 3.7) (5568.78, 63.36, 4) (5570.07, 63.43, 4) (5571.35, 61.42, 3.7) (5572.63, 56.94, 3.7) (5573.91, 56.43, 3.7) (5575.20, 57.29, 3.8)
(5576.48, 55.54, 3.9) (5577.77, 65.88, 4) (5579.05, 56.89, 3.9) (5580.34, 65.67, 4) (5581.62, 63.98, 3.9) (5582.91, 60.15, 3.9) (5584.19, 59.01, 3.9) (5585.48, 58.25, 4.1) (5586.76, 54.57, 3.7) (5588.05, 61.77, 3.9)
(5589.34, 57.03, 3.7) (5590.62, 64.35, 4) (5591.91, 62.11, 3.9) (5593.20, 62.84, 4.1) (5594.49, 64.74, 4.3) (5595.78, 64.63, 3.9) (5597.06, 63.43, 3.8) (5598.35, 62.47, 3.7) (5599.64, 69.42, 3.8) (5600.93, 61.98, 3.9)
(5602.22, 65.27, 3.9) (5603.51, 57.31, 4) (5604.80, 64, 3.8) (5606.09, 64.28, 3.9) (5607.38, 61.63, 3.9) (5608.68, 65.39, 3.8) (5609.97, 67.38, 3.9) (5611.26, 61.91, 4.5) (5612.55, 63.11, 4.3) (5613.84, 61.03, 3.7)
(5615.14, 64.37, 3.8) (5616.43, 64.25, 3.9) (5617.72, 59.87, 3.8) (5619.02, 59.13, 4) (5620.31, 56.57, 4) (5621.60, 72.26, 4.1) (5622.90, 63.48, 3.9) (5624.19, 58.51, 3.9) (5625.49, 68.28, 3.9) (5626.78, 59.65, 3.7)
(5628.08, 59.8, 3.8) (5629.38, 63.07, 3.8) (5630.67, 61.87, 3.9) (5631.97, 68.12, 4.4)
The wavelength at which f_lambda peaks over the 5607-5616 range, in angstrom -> 5609.97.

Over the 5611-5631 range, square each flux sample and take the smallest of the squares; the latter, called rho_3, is 3200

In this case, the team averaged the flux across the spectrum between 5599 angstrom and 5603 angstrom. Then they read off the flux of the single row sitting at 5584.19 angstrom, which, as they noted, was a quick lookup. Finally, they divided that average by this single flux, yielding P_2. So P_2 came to 1.11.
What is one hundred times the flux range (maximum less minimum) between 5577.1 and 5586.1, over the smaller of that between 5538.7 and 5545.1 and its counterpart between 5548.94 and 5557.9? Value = 154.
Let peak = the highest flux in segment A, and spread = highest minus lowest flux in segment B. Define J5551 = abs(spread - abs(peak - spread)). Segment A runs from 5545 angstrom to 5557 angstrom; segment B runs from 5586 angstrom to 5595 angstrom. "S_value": 49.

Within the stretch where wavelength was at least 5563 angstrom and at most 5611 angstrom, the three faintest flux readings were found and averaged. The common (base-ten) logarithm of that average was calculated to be 1.744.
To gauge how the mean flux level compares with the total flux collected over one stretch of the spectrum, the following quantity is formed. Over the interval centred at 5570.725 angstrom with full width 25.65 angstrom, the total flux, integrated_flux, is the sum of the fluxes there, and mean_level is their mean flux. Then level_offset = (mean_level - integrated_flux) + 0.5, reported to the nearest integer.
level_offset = -1177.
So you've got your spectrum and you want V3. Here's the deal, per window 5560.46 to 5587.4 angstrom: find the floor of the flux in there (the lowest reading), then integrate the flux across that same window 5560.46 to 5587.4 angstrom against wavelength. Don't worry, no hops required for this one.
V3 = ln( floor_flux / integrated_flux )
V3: -3.4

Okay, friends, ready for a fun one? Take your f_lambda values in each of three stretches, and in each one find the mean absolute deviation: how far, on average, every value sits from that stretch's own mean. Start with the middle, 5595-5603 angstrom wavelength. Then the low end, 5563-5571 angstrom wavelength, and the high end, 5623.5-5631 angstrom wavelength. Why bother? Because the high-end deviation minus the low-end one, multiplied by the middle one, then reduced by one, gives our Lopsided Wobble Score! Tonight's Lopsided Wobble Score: -2.2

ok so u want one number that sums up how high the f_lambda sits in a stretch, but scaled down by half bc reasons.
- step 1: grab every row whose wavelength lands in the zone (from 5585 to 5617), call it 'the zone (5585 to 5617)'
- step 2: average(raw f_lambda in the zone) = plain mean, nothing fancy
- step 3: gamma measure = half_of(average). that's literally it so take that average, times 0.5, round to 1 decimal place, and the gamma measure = 31.4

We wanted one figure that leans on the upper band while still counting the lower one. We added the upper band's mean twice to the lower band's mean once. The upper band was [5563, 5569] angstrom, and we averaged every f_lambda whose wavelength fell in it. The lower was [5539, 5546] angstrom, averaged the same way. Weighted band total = 190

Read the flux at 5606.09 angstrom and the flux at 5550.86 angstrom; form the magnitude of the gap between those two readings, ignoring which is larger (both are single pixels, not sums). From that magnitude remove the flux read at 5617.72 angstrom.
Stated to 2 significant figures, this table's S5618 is -56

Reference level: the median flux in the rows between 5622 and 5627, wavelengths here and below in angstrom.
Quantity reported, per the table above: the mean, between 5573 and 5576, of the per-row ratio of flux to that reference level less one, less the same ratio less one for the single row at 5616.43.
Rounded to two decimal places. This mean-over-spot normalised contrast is -0.12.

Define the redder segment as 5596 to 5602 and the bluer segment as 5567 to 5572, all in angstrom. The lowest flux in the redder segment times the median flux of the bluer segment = 3929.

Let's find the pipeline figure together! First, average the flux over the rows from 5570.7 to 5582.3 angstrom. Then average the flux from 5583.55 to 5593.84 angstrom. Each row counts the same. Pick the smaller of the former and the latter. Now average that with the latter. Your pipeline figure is 60.0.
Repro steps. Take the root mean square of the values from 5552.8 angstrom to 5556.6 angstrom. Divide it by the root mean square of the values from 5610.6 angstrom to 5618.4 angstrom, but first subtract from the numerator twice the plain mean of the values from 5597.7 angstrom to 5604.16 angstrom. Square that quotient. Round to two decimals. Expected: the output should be 0.97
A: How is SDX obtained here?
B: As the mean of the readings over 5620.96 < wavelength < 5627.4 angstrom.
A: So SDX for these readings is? 64.4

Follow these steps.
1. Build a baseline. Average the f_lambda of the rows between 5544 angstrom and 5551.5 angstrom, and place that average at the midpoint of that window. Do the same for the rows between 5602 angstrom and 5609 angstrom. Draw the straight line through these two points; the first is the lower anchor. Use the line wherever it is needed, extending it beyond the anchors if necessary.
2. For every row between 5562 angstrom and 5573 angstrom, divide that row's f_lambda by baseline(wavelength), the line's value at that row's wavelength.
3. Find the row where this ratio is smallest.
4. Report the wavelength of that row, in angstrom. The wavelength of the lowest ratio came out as 5572.63 angstrom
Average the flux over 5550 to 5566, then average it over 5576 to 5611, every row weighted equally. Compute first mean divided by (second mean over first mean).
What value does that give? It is 67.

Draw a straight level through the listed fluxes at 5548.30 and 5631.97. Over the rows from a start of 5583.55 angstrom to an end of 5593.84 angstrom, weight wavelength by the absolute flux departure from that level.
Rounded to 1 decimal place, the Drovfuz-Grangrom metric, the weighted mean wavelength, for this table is 5587.5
